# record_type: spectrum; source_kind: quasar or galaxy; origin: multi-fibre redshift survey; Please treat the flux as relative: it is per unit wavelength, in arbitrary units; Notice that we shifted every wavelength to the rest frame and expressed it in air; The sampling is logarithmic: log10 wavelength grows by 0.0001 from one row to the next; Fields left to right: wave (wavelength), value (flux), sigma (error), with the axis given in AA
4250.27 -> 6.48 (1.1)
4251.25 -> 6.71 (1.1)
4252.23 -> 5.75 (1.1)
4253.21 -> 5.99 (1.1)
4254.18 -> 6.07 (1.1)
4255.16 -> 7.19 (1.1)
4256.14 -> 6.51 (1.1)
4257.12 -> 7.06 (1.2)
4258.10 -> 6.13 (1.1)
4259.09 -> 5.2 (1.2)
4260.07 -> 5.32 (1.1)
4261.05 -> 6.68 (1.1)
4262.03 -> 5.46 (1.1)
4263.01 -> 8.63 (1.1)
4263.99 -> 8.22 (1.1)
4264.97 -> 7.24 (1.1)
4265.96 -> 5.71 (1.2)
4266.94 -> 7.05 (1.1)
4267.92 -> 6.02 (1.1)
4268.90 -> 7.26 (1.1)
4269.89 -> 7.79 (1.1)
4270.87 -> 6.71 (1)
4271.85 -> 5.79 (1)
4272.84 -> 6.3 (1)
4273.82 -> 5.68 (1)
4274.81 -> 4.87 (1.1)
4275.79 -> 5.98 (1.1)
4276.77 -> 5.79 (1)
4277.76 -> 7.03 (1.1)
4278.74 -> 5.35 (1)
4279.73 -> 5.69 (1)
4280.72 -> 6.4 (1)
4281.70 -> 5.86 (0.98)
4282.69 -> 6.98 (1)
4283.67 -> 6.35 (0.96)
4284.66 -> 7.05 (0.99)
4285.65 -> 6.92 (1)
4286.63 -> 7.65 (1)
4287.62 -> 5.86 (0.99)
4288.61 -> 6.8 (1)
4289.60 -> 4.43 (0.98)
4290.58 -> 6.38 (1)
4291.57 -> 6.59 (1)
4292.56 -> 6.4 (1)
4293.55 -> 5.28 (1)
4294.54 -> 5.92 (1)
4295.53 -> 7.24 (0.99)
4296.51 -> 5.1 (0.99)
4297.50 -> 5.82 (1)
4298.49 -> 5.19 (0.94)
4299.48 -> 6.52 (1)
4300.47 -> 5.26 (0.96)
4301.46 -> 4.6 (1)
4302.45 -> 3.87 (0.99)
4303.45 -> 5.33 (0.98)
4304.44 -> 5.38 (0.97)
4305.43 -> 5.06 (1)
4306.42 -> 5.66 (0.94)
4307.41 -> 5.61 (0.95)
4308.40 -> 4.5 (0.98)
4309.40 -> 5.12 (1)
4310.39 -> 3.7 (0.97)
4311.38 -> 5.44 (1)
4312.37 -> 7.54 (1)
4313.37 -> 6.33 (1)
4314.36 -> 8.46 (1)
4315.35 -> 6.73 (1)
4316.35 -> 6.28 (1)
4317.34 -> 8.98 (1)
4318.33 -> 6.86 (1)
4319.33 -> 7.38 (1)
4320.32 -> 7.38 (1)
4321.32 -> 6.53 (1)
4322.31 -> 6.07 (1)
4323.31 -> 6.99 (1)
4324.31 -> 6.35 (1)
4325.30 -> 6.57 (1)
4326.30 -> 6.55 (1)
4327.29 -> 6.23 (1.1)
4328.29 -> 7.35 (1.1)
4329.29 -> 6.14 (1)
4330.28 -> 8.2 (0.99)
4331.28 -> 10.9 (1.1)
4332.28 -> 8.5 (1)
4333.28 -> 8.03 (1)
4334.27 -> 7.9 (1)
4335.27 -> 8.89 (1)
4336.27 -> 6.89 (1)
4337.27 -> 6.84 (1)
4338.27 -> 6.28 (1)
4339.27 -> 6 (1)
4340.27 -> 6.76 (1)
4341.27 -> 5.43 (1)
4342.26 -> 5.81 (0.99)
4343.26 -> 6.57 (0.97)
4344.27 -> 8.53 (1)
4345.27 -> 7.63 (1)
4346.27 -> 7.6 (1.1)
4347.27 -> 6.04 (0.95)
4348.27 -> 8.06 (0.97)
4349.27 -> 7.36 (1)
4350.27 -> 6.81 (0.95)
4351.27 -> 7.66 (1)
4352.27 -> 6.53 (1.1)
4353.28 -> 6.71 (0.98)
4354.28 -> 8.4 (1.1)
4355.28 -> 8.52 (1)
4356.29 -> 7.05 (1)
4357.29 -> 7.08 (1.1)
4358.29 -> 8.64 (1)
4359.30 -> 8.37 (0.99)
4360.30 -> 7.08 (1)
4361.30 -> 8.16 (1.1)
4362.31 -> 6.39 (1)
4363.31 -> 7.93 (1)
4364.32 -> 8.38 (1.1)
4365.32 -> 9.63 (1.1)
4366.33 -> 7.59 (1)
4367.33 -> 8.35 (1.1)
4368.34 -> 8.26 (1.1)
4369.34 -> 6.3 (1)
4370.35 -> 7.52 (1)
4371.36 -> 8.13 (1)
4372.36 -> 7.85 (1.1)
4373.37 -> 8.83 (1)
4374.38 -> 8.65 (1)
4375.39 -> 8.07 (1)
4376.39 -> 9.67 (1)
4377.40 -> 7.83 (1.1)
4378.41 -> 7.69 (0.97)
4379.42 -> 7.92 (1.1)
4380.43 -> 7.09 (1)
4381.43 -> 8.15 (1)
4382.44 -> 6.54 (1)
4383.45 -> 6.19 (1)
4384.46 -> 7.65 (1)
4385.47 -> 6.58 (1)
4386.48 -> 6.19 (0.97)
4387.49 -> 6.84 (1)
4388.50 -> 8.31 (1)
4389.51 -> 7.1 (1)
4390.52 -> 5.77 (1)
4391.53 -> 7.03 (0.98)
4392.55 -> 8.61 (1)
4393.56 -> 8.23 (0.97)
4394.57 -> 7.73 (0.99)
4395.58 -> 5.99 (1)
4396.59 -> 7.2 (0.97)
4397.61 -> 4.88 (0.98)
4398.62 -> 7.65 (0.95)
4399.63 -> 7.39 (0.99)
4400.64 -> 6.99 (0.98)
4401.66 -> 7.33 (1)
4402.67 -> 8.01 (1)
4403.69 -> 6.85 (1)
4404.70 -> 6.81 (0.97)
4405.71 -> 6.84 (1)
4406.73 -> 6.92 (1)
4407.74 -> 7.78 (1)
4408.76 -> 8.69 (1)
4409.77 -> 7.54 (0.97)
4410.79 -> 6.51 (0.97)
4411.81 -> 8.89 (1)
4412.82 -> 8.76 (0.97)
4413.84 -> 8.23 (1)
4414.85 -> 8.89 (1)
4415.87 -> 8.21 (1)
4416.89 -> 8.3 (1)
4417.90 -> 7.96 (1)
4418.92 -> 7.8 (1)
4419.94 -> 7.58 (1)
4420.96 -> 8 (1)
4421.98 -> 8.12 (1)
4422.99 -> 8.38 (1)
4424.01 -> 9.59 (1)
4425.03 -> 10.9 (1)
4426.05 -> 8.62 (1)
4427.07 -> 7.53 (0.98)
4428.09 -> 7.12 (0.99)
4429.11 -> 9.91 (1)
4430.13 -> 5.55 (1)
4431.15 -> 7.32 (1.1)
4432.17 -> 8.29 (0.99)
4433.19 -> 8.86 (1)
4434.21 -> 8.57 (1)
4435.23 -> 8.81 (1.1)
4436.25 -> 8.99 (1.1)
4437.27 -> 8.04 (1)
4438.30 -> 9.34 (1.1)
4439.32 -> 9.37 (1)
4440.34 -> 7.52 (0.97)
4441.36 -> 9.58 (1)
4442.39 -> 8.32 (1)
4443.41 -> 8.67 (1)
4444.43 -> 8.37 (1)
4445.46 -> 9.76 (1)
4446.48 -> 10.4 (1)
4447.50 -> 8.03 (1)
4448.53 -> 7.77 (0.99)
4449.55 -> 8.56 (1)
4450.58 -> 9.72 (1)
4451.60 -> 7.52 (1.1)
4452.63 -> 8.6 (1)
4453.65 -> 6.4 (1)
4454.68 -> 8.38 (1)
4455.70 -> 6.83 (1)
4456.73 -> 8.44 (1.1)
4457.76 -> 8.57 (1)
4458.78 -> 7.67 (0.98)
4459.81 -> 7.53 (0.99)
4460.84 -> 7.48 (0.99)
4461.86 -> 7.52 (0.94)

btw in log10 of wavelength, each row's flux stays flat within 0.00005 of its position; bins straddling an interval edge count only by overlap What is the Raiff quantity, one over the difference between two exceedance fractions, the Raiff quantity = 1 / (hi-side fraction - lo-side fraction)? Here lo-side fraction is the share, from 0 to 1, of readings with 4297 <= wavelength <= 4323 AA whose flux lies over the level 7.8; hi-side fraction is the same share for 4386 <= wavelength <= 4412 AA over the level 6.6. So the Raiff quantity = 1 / 1.37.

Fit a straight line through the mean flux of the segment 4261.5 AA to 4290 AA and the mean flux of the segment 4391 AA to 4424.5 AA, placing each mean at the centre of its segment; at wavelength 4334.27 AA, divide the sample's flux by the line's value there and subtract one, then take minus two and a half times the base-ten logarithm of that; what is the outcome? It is 2.2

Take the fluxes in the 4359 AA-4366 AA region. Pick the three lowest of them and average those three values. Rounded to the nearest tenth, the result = 7.1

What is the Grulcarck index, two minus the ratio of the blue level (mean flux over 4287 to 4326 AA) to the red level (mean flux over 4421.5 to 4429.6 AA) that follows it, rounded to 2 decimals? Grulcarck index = 1.31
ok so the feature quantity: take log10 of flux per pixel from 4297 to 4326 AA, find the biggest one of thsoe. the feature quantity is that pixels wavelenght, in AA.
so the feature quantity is 4317.34 AA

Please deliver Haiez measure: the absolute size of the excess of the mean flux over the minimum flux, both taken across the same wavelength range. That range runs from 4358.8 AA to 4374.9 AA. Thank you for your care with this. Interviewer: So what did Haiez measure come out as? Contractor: 1.7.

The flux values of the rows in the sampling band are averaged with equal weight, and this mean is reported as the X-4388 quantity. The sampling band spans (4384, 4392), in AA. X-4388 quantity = 6.9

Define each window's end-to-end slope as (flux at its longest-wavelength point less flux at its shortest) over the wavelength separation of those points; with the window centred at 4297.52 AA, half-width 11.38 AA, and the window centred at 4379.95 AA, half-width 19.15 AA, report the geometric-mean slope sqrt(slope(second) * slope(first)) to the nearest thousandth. 0.044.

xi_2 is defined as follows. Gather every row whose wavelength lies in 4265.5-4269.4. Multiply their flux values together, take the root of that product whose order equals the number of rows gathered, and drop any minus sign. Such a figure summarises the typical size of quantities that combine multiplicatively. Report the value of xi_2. 6.5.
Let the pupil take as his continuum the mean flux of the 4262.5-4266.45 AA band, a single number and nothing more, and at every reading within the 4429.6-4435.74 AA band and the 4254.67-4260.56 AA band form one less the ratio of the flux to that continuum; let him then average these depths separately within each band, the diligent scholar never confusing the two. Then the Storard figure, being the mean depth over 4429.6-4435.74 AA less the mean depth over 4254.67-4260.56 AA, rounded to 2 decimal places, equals -0.22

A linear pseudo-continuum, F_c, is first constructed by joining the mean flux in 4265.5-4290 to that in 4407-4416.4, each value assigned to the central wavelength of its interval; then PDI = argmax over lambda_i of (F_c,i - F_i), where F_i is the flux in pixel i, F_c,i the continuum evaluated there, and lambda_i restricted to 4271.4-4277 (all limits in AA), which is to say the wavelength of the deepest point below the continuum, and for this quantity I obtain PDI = 4274.81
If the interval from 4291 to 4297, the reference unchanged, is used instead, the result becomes 4296.51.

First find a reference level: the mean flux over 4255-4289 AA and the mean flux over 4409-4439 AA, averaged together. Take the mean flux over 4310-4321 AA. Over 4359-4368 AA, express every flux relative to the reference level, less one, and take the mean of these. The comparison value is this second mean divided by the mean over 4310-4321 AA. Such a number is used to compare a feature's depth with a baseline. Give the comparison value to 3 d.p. 0.012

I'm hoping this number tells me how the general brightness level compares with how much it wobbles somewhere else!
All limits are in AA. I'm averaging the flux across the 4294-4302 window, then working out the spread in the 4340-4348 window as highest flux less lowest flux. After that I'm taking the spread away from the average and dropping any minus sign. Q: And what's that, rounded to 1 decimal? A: 2.6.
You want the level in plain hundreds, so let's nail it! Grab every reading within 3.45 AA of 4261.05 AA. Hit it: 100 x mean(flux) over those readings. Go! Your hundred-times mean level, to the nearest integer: 652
